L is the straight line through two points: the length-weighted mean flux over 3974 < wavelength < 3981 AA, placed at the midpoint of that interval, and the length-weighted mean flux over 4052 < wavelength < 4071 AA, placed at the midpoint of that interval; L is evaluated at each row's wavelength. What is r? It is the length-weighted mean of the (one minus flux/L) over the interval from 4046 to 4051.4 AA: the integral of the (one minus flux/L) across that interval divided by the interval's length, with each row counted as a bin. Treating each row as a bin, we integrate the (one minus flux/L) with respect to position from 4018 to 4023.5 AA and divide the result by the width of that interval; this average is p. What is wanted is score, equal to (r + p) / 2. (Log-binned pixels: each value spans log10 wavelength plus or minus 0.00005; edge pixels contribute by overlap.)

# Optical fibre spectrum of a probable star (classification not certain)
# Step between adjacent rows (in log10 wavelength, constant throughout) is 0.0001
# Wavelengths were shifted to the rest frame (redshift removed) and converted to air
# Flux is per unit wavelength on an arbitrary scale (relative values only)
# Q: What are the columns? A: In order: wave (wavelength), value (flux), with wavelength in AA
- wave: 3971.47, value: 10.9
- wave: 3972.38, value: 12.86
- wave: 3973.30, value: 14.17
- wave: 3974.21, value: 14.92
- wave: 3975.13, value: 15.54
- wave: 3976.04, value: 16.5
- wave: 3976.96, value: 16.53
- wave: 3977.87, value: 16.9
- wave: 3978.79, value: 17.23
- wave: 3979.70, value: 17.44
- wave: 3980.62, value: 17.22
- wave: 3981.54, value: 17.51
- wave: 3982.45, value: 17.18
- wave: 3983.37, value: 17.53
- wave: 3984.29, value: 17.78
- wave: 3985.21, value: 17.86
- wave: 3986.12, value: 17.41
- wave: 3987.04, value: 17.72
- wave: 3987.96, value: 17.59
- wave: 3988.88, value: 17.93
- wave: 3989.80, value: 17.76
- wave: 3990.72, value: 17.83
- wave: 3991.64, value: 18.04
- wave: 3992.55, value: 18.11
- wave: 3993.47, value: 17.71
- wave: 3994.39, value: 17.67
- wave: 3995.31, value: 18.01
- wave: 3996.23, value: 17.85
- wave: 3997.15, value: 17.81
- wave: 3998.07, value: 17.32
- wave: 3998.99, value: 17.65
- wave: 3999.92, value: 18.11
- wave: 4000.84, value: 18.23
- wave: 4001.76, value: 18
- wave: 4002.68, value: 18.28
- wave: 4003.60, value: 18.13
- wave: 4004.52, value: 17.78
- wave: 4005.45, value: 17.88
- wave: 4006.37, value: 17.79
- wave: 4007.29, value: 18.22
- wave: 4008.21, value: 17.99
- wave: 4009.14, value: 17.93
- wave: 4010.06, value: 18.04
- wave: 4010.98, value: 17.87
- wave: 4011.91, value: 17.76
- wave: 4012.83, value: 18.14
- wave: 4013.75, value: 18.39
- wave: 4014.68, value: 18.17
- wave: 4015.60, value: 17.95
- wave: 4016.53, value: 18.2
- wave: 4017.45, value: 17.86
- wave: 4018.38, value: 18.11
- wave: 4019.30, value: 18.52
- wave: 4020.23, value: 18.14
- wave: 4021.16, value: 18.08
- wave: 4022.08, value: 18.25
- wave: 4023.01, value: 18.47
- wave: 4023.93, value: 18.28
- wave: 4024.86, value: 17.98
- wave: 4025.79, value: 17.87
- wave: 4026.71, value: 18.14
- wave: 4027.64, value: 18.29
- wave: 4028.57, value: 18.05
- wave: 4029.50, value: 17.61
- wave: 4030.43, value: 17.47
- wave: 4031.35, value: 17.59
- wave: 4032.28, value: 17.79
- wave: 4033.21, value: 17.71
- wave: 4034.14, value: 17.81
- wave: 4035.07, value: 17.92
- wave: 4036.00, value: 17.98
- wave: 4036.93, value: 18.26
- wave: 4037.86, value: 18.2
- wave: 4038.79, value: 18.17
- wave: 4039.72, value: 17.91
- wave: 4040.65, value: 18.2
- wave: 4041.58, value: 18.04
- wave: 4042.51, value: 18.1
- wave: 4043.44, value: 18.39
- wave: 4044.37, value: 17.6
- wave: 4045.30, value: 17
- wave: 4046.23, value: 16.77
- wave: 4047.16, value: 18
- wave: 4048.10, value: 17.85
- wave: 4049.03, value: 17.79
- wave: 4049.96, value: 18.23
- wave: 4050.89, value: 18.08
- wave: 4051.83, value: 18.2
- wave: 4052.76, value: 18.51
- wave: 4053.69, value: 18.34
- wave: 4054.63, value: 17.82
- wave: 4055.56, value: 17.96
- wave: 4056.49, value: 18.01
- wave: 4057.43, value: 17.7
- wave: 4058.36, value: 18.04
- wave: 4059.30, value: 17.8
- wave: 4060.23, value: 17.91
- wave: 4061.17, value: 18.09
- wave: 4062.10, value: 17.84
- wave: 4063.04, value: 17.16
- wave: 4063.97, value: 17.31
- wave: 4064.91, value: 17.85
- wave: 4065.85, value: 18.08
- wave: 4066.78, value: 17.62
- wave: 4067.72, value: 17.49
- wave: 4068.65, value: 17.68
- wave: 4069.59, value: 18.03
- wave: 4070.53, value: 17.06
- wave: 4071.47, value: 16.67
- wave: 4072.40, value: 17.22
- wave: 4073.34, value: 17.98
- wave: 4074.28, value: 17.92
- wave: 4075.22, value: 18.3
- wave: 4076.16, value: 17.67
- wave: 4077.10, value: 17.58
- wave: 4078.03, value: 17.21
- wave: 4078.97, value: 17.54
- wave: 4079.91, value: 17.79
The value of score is -0.04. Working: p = -0.061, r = -0.011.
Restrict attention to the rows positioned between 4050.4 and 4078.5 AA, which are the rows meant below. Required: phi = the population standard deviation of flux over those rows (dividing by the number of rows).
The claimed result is 0.41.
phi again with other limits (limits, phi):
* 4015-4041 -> 0.25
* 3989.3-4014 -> 0.23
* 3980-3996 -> 0.26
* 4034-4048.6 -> 0.42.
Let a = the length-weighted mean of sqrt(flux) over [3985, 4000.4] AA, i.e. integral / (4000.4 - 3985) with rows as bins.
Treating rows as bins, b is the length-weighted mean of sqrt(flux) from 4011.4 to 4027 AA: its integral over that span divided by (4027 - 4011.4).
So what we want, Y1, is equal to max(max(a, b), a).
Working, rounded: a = 4.217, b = 4.26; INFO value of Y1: 4.26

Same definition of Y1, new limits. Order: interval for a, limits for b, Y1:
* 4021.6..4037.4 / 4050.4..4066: 4.24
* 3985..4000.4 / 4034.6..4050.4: 4.23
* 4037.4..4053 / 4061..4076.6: 4.24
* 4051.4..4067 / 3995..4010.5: 4.23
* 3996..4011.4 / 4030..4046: 4.23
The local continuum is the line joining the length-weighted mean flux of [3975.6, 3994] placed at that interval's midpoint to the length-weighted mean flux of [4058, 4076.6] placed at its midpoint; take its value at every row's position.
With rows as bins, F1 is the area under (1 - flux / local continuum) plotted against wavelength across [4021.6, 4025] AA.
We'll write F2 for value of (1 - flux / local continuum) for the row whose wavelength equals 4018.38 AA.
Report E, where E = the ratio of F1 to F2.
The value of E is 4.3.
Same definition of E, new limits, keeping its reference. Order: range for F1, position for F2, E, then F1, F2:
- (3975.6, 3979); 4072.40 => 5.3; 0.14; 0.027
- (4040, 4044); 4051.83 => 3.9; -0.12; -0.032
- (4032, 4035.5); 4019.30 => 0.8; -0.04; -0.054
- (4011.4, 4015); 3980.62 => -7.5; -0.11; 0.015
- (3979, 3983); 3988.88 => -1.4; 0.03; -0.024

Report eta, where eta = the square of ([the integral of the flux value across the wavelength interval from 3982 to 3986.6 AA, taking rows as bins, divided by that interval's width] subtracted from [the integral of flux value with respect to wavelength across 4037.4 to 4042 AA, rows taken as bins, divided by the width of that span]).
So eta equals 0.32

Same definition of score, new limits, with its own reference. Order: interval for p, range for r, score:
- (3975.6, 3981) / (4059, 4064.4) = -0.01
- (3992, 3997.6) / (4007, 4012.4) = -0.06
